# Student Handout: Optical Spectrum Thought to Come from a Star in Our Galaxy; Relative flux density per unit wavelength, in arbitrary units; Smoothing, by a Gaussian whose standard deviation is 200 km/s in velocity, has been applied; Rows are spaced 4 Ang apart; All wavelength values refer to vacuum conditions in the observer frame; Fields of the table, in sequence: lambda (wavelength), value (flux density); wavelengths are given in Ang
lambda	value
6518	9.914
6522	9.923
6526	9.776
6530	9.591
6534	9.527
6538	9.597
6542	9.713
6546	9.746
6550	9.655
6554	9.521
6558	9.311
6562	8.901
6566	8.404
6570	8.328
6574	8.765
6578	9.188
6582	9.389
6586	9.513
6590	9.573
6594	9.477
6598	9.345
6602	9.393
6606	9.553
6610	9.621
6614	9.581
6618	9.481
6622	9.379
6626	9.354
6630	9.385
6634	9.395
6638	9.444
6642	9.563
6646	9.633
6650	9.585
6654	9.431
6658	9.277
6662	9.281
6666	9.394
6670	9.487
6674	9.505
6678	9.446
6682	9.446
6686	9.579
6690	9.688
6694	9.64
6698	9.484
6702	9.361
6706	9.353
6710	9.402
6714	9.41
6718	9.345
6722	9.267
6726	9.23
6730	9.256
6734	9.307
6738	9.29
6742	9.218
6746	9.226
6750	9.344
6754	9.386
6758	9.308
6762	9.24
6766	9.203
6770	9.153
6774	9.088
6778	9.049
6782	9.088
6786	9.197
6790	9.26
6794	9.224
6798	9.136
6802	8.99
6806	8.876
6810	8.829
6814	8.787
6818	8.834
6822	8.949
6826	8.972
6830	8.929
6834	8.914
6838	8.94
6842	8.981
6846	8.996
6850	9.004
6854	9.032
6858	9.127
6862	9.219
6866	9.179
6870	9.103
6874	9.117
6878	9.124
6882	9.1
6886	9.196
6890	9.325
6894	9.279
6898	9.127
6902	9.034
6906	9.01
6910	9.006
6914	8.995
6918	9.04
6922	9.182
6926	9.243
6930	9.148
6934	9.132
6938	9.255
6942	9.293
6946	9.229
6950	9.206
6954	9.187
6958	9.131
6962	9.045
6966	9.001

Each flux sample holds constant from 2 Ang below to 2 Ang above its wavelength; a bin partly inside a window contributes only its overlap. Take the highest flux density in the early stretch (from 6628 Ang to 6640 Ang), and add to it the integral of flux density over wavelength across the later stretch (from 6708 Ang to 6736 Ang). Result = 270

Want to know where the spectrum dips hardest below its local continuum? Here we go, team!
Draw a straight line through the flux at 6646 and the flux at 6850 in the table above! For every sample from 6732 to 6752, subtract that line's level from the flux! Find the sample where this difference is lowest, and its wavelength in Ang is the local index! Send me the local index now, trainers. 6742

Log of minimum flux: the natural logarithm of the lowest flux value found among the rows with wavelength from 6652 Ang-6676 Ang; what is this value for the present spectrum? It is 2.23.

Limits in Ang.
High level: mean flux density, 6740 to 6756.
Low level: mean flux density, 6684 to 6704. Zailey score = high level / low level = 0.97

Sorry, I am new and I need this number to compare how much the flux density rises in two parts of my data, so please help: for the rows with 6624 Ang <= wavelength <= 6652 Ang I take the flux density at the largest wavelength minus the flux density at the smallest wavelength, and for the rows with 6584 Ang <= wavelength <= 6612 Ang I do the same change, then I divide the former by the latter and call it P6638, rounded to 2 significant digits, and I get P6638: 2.1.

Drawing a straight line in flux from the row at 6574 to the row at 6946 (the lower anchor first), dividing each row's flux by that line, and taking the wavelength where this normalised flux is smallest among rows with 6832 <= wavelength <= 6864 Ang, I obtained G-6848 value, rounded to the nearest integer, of 6834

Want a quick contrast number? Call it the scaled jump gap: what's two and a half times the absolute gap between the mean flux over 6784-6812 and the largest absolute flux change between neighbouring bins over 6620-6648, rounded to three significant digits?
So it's 22.4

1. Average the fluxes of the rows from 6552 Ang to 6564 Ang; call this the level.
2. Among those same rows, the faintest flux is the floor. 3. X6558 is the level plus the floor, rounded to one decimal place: 18.1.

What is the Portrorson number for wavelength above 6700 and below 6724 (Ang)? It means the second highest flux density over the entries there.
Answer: 9.402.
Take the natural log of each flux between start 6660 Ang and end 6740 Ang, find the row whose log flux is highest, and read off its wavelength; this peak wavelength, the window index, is 6690 Ang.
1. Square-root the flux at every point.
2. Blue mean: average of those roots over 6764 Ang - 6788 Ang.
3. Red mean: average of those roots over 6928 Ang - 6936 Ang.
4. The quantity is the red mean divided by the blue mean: 1.00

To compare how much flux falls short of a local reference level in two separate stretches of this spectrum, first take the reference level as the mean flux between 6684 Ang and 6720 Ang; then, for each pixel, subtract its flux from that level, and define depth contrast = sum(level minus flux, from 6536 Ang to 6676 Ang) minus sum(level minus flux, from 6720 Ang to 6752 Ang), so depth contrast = 1.8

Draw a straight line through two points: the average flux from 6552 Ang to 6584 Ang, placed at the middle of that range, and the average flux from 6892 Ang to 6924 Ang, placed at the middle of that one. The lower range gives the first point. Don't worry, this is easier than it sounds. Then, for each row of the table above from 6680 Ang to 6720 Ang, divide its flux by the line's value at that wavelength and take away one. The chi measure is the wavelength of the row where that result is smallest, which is 6718 Ang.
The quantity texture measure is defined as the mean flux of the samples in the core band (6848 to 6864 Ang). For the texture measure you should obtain 9.10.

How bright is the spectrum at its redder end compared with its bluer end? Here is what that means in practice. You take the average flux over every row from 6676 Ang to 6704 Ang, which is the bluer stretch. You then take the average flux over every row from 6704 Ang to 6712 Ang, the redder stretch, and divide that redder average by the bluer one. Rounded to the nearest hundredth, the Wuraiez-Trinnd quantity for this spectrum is 0.98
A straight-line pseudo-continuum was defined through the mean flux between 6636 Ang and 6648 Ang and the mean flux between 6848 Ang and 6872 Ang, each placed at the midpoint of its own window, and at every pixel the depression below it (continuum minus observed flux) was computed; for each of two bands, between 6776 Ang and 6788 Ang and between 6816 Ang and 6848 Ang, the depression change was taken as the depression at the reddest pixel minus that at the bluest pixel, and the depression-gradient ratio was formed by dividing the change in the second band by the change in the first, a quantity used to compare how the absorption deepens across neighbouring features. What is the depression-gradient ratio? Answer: 1.3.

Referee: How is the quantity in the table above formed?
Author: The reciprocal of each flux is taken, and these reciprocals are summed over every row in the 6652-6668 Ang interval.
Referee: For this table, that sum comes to 0.428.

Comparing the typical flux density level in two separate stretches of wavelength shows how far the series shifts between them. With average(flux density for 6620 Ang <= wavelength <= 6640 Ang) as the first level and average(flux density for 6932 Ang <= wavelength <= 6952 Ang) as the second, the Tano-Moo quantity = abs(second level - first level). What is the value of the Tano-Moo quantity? 0.17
